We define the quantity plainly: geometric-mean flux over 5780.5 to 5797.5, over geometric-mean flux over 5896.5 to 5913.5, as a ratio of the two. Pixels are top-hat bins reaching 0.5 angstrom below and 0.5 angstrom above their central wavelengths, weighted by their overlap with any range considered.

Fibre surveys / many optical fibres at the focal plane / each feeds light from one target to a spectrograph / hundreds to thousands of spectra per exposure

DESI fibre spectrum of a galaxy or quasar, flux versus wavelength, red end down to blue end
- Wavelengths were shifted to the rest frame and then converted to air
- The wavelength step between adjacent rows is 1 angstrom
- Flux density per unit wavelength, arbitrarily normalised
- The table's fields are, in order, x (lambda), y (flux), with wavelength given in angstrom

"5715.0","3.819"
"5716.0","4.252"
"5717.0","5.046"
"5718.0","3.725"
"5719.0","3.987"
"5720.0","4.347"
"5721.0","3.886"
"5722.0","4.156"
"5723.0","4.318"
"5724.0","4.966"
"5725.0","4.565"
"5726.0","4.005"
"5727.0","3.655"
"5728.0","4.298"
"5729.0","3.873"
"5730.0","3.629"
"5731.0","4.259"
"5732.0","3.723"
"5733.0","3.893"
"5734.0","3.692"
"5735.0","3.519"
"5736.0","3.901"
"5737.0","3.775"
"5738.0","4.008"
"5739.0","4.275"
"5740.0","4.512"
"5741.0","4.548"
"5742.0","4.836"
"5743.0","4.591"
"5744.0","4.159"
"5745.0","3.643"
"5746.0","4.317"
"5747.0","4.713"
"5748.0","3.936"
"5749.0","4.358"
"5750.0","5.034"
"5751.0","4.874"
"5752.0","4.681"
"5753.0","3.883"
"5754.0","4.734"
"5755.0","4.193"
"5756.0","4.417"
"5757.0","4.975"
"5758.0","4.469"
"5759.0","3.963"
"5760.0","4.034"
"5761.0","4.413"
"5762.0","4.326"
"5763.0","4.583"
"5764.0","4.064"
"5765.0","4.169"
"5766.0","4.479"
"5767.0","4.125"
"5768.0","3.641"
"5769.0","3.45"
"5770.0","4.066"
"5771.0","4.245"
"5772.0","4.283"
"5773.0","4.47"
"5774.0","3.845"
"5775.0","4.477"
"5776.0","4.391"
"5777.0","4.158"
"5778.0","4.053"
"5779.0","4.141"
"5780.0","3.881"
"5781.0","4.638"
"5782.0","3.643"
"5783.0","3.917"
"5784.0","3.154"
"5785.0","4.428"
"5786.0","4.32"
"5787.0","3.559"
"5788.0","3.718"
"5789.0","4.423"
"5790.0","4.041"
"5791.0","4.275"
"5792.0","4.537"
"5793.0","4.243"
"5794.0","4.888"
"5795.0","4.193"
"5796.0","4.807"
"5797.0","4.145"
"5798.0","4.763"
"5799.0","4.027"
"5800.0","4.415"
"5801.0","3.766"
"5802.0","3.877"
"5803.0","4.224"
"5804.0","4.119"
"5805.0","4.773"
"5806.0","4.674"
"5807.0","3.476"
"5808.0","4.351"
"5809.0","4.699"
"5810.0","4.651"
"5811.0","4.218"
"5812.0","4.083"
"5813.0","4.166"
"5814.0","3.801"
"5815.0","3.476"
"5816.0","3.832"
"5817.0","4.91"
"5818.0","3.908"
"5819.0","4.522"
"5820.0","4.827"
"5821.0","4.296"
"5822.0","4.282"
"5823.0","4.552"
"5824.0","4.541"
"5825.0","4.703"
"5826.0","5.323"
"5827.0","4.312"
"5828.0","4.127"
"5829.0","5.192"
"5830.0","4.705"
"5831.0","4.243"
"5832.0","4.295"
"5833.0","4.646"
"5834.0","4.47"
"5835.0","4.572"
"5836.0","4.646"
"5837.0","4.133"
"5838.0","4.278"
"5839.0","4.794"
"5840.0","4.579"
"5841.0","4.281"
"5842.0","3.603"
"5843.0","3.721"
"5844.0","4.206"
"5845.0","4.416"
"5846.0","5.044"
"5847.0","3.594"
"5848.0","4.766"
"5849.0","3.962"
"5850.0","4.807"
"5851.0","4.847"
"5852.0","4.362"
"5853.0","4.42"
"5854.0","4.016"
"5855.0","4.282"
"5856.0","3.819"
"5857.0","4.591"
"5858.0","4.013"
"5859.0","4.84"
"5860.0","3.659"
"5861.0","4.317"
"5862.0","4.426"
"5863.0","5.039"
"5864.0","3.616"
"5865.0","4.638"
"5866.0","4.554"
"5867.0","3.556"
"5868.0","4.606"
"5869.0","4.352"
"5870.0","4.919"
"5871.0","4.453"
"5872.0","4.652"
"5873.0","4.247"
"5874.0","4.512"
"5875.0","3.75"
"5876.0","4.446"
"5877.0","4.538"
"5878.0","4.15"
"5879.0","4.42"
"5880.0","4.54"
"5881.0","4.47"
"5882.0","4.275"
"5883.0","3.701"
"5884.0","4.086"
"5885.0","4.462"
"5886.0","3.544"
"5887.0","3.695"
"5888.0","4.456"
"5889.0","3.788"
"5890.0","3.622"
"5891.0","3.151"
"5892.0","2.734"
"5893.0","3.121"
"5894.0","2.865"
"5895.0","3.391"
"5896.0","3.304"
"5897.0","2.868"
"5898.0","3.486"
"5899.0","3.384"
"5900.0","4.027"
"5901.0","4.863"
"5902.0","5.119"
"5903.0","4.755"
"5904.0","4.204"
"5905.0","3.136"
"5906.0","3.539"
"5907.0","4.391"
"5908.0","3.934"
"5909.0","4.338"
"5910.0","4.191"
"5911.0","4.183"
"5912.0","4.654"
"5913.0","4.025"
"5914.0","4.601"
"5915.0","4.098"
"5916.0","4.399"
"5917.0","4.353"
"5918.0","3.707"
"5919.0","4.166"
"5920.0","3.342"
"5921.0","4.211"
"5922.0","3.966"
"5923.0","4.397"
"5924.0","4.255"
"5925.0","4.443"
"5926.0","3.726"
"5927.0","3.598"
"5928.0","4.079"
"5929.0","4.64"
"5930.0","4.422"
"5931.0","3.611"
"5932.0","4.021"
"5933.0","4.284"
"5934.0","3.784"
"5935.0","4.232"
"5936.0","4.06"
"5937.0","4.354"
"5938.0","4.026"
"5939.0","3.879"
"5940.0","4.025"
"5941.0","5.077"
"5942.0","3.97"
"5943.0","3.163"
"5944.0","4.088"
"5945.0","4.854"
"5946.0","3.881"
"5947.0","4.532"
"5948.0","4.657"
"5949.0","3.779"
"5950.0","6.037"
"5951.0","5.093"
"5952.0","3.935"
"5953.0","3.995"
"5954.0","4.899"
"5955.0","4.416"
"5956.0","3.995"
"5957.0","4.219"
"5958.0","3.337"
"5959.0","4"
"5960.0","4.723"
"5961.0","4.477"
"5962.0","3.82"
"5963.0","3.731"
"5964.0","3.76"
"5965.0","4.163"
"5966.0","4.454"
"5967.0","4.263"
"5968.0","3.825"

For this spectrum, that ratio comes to 1.03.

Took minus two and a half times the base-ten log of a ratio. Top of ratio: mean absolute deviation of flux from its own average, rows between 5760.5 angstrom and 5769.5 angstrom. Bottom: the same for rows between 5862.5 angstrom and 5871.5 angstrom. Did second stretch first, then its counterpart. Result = 0.32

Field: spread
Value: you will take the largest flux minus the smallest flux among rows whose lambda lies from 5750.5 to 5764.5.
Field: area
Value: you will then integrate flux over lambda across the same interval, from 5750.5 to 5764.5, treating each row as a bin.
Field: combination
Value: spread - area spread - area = -60.5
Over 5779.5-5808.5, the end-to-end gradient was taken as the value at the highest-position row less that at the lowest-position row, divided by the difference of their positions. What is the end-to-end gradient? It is 0.017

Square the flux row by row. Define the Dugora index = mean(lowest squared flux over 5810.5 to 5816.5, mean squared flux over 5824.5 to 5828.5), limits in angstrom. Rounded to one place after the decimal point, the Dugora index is 16.8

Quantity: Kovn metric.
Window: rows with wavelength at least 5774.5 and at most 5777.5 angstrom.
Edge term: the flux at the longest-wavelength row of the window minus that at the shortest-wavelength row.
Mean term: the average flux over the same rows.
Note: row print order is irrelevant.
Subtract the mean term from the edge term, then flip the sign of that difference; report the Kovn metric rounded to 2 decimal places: 4.66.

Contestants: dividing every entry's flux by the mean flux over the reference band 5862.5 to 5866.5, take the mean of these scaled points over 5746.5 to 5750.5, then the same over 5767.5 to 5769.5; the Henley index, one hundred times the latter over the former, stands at 79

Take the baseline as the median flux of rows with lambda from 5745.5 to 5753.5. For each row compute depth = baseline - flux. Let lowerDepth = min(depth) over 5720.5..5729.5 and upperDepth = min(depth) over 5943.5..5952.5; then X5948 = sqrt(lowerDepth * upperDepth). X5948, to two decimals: 0.82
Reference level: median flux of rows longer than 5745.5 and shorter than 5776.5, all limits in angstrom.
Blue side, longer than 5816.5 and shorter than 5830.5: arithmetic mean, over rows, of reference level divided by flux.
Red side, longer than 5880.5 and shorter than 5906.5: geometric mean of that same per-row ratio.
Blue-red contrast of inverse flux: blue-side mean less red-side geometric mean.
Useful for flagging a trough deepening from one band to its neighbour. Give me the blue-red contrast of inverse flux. -0.21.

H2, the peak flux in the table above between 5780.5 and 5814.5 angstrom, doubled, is 9.8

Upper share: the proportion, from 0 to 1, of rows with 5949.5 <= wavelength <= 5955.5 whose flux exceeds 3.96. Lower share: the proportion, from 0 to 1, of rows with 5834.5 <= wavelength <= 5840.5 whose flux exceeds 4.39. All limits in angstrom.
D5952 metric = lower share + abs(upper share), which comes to 1.5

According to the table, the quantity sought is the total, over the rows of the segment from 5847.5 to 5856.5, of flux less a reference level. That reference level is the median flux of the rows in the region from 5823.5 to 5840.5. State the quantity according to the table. -1.87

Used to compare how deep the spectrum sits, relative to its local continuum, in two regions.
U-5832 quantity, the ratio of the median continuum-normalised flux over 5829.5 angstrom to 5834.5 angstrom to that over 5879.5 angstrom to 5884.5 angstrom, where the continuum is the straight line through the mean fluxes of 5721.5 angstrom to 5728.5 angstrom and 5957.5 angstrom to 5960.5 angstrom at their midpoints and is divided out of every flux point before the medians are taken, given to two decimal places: 1.03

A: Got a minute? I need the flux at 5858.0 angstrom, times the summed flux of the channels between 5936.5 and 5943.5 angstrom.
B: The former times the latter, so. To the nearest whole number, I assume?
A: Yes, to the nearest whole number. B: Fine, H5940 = 114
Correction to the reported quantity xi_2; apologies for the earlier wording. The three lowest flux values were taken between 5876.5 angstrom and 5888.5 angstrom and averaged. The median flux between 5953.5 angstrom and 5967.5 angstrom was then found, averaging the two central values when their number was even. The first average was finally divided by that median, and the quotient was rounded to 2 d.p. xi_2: 0.87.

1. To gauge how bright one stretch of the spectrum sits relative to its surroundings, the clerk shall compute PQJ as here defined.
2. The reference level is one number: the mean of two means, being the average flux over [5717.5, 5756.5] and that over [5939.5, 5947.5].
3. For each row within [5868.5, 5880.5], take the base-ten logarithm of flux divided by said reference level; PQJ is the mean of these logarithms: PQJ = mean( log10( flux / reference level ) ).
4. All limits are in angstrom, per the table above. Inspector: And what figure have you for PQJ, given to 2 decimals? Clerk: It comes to 0.02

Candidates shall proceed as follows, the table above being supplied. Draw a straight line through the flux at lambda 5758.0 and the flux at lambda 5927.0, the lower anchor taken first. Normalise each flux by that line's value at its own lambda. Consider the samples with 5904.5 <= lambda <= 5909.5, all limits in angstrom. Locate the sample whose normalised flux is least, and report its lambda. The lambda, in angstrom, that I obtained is 5905.0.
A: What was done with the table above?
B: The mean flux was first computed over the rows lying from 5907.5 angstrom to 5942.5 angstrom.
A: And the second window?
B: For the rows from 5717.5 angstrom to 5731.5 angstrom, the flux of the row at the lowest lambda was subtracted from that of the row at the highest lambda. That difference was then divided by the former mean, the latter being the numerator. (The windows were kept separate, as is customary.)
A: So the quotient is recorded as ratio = 0.13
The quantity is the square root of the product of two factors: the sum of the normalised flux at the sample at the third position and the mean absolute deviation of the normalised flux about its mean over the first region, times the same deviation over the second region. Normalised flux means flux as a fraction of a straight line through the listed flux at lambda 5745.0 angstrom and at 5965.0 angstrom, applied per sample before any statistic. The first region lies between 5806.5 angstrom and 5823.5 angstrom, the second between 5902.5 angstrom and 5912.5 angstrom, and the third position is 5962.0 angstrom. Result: 0.299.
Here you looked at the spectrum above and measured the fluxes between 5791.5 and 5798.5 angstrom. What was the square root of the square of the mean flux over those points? 4.51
